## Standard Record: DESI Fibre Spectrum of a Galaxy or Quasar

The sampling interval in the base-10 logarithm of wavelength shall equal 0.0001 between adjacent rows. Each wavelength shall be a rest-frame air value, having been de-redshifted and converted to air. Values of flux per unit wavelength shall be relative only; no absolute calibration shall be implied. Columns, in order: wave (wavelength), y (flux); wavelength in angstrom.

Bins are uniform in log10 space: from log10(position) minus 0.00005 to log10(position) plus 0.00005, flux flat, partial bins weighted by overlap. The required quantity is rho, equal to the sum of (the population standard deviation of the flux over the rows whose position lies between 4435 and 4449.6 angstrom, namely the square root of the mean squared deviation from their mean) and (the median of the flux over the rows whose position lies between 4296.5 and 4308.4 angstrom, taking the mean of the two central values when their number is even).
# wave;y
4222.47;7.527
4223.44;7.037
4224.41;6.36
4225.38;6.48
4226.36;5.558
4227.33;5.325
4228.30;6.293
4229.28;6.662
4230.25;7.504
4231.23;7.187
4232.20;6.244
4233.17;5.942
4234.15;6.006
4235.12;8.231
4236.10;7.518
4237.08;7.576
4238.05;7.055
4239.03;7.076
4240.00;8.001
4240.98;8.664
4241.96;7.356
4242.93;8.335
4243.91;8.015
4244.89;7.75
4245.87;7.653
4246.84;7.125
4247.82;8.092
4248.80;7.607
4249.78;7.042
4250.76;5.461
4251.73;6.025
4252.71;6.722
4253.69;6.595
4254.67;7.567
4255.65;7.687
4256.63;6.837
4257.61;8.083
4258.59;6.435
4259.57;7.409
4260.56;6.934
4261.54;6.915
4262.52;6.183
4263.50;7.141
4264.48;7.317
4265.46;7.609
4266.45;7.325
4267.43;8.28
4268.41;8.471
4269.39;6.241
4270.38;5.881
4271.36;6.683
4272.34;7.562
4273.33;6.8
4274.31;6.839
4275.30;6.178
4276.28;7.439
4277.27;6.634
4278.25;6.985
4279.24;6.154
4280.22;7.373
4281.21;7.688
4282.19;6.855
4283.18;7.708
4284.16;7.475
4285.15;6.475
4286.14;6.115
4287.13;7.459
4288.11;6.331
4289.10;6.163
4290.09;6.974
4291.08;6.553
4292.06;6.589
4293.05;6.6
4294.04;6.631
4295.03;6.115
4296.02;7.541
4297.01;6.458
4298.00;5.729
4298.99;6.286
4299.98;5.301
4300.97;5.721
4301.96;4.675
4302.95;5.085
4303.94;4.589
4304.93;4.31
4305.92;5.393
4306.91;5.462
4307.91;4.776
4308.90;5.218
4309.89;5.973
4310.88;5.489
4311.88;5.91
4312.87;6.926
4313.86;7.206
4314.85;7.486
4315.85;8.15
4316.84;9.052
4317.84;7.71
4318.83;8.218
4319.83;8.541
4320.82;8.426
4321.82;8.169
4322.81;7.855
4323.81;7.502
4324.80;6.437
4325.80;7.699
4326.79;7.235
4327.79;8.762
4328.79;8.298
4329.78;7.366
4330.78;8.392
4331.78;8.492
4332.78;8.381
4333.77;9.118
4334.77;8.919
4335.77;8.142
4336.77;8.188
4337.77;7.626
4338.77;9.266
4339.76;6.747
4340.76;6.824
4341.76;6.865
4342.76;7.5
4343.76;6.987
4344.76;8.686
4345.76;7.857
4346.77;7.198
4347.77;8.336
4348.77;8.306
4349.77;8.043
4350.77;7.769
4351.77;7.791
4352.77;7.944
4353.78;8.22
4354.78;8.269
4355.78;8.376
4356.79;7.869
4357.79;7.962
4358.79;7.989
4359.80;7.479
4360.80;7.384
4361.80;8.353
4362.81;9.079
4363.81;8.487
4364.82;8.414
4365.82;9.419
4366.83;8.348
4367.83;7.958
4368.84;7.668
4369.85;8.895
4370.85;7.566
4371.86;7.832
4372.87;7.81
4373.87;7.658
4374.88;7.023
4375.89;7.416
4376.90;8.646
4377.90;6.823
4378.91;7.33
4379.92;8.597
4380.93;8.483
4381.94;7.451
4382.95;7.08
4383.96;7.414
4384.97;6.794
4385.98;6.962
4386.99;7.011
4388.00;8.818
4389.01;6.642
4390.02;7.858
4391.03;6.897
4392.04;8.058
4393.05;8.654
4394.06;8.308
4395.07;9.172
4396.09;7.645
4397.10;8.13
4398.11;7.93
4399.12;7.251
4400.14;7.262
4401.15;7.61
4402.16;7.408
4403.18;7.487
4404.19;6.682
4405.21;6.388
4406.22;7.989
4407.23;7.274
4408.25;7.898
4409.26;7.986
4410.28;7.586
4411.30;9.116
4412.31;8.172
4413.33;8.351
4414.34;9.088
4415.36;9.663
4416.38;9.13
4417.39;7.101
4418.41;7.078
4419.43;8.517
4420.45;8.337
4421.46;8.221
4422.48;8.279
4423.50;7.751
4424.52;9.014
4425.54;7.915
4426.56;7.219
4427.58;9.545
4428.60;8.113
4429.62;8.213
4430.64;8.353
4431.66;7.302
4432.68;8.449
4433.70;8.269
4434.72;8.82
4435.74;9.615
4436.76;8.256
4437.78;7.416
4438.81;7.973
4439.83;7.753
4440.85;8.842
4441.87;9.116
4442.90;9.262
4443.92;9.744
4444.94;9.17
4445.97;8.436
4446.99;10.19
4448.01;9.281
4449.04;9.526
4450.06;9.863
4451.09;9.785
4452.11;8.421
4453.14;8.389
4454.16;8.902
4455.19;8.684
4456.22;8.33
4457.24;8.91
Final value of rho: 6.13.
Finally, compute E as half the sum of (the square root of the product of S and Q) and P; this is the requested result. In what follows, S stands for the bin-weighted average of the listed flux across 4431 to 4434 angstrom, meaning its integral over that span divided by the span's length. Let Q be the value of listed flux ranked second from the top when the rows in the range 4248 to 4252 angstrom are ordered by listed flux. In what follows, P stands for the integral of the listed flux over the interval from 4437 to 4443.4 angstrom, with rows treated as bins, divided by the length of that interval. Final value 7.9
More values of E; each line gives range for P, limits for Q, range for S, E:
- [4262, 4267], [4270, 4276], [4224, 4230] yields 6.8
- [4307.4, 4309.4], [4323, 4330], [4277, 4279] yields 6.2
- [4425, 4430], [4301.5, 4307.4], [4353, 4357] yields 7.4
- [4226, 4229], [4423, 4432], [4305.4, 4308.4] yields 6.3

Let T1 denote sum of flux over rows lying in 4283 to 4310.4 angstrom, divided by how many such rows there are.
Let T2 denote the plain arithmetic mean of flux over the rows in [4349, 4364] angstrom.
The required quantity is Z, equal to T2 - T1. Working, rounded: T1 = 6.1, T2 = 8.07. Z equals 2.0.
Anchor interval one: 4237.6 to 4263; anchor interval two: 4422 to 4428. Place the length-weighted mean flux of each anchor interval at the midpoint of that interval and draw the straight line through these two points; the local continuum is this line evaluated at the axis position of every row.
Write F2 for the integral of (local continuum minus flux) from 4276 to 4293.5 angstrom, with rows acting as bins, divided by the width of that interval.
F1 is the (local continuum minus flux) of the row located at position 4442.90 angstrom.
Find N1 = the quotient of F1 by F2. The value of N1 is -1.51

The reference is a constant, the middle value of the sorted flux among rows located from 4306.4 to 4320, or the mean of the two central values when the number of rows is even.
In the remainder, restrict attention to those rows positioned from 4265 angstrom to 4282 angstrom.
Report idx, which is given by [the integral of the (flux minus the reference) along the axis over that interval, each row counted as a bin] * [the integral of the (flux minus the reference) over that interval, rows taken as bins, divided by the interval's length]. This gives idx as 0.0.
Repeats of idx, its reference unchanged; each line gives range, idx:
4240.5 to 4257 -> 1.1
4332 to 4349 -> 13.0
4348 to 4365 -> 18.2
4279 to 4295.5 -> 1.3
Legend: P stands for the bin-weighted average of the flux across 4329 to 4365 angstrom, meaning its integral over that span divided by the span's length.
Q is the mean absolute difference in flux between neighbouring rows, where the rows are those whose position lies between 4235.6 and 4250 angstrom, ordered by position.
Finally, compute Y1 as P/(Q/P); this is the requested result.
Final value 117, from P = 8.0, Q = 0.55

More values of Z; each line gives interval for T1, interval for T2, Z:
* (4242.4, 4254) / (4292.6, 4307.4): -1.5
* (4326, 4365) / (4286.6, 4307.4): -2.0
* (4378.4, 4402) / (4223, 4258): -0.6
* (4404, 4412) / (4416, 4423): 0.5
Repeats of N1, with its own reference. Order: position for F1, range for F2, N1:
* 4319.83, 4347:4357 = 3.78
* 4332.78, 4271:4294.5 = -1.09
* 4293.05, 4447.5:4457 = -1.50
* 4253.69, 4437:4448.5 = -1.48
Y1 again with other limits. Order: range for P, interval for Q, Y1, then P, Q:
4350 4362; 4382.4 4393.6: 69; 7.9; 0.91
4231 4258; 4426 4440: 64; 7.3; 0.82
